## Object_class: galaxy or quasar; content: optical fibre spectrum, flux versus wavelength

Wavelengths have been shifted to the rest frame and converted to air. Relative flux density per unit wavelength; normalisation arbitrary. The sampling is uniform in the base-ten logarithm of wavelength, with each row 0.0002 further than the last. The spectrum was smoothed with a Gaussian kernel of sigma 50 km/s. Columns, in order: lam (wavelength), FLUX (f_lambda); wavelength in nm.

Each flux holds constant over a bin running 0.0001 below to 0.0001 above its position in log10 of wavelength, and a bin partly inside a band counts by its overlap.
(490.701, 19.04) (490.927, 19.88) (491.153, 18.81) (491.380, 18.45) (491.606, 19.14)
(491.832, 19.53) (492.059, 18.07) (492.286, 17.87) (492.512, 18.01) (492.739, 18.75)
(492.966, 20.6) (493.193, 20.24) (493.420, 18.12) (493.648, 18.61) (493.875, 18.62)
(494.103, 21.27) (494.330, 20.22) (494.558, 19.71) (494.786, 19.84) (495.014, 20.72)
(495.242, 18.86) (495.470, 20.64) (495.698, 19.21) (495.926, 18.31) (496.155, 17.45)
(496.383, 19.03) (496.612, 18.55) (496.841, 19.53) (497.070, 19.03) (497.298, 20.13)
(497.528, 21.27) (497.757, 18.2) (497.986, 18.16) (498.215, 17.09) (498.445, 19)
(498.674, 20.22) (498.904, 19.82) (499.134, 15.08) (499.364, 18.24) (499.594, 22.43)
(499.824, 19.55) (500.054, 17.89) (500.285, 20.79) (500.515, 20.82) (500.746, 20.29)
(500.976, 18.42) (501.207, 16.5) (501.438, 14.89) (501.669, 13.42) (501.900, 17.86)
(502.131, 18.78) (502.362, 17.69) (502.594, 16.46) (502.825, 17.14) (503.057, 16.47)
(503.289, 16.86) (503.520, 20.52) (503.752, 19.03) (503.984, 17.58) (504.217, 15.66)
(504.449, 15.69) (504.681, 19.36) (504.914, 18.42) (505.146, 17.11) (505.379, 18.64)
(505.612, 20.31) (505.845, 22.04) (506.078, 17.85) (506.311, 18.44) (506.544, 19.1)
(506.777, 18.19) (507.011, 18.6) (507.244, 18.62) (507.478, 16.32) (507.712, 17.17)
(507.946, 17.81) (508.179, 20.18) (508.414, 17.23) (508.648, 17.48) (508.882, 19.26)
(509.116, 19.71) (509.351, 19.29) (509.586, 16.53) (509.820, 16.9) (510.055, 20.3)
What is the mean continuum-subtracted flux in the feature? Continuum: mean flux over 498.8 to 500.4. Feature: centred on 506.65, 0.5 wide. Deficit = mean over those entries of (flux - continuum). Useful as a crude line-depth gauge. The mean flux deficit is -0.5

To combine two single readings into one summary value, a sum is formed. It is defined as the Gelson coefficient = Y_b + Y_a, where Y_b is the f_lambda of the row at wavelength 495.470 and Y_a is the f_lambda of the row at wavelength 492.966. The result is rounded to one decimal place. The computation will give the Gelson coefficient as 41.2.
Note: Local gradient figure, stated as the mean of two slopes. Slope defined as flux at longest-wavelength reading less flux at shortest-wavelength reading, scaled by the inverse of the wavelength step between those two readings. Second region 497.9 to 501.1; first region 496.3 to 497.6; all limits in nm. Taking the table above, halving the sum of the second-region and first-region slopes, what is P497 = 1.0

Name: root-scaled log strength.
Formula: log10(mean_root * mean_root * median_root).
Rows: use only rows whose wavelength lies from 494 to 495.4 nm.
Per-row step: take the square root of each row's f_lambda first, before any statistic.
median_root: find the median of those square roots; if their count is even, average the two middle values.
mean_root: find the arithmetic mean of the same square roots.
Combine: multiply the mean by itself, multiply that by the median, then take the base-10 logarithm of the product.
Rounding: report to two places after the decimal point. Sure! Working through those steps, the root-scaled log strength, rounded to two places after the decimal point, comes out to 1.95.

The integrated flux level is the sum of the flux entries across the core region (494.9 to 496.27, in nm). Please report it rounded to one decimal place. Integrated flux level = 115.2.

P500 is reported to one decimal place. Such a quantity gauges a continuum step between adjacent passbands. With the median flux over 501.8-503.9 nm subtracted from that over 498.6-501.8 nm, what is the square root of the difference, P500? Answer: 1.1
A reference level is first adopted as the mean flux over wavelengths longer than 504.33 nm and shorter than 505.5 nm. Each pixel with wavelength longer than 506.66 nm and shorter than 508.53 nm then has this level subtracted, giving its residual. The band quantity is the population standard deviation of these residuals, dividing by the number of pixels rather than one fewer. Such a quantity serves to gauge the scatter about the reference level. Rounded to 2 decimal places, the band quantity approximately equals 1.10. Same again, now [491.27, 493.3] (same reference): 0.94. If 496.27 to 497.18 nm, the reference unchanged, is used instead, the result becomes 0.35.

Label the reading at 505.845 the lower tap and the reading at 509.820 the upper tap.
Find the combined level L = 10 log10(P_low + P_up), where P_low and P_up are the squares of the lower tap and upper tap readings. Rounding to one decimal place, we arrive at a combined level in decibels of 28.9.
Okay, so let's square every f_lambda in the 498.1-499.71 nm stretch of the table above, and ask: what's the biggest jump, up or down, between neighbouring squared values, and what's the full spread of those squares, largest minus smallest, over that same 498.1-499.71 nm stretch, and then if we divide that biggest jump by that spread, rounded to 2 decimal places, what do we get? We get 0.62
